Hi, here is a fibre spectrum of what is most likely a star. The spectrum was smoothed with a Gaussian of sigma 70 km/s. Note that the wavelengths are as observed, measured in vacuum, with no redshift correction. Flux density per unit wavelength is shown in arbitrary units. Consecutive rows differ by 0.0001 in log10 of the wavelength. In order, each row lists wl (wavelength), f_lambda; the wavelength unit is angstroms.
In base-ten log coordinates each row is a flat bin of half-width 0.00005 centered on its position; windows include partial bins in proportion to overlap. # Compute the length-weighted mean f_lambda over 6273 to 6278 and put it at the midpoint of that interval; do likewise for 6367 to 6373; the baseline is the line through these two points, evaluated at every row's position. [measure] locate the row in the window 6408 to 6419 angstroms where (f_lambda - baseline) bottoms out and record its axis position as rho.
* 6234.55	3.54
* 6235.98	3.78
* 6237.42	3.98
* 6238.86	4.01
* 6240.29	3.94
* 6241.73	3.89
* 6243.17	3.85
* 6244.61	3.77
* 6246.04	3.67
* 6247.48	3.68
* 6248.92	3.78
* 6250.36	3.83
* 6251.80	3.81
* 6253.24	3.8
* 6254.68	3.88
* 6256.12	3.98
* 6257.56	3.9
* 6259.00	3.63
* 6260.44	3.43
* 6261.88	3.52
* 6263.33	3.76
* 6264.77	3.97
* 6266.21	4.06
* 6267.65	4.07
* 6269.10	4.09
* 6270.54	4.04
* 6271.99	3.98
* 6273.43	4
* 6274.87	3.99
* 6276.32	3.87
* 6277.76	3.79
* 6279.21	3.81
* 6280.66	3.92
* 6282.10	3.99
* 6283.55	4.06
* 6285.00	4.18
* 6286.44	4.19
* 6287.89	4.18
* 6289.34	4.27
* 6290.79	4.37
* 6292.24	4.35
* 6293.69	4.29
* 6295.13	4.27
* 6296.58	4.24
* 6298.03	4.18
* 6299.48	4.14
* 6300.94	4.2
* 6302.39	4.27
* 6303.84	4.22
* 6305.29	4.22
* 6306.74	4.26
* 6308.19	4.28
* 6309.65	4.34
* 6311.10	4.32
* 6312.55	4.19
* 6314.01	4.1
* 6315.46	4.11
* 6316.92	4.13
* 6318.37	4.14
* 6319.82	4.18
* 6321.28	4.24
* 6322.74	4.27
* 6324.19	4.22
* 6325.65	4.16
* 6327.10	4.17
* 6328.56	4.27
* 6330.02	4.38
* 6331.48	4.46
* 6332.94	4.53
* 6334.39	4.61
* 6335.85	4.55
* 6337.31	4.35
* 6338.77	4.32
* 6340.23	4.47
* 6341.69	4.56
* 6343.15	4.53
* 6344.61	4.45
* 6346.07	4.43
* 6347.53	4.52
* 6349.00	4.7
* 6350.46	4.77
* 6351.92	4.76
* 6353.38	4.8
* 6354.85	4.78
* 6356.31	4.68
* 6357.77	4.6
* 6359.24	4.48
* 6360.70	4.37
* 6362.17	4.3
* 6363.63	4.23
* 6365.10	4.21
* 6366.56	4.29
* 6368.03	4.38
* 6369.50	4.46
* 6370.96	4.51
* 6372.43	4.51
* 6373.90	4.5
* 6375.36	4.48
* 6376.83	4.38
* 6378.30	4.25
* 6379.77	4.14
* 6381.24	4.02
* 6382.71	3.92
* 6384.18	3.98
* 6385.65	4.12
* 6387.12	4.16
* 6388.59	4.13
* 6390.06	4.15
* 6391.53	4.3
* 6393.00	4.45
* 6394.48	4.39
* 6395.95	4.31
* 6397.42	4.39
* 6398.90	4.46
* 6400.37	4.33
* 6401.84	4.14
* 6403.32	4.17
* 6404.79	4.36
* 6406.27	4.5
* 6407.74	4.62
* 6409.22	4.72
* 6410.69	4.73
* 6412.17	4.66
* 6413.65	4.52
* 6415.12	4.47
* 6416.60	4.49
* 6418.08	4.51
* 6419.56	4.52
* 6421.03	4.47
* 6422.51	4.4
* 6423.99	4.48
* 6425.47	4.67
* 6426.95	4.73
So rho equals 6415.12 angstroms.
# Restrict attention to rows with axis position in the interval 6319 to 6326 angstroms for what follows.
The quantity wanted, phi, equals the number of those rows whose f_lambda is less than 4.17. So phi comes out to 1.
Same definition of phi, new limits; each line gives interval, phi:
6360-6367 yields 0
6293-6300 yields 1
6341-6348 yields 0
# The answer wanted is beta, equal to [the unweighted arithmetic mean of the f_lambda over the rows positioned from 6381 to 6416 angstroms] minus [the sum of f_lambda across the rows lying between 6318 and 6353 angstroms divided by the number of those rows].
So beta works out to -0.1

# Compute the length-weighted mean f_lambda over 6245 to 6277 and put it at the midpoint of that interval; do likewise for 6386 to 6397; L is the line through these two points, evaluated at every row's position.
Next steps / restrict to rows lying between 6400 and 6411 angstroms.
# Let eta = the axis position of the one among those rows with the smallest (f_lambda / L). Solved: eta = 6401.84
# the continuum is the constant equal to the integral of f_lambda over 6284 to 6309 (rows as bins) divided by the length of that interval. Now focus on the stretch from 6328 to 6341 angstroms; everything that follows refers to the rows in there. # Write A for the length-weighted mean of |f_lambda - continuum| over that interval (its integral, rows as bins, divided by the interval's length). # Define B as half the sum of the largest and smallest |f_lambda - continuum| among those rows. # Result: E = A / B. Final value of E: 1.00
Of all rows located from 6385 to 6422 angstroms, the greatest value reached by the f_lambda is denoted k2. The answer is 4.73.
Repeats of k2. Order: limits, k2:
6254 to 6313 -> 4.37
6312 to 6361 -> 4.8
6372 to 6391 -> 4.51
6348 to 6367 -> 4.8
